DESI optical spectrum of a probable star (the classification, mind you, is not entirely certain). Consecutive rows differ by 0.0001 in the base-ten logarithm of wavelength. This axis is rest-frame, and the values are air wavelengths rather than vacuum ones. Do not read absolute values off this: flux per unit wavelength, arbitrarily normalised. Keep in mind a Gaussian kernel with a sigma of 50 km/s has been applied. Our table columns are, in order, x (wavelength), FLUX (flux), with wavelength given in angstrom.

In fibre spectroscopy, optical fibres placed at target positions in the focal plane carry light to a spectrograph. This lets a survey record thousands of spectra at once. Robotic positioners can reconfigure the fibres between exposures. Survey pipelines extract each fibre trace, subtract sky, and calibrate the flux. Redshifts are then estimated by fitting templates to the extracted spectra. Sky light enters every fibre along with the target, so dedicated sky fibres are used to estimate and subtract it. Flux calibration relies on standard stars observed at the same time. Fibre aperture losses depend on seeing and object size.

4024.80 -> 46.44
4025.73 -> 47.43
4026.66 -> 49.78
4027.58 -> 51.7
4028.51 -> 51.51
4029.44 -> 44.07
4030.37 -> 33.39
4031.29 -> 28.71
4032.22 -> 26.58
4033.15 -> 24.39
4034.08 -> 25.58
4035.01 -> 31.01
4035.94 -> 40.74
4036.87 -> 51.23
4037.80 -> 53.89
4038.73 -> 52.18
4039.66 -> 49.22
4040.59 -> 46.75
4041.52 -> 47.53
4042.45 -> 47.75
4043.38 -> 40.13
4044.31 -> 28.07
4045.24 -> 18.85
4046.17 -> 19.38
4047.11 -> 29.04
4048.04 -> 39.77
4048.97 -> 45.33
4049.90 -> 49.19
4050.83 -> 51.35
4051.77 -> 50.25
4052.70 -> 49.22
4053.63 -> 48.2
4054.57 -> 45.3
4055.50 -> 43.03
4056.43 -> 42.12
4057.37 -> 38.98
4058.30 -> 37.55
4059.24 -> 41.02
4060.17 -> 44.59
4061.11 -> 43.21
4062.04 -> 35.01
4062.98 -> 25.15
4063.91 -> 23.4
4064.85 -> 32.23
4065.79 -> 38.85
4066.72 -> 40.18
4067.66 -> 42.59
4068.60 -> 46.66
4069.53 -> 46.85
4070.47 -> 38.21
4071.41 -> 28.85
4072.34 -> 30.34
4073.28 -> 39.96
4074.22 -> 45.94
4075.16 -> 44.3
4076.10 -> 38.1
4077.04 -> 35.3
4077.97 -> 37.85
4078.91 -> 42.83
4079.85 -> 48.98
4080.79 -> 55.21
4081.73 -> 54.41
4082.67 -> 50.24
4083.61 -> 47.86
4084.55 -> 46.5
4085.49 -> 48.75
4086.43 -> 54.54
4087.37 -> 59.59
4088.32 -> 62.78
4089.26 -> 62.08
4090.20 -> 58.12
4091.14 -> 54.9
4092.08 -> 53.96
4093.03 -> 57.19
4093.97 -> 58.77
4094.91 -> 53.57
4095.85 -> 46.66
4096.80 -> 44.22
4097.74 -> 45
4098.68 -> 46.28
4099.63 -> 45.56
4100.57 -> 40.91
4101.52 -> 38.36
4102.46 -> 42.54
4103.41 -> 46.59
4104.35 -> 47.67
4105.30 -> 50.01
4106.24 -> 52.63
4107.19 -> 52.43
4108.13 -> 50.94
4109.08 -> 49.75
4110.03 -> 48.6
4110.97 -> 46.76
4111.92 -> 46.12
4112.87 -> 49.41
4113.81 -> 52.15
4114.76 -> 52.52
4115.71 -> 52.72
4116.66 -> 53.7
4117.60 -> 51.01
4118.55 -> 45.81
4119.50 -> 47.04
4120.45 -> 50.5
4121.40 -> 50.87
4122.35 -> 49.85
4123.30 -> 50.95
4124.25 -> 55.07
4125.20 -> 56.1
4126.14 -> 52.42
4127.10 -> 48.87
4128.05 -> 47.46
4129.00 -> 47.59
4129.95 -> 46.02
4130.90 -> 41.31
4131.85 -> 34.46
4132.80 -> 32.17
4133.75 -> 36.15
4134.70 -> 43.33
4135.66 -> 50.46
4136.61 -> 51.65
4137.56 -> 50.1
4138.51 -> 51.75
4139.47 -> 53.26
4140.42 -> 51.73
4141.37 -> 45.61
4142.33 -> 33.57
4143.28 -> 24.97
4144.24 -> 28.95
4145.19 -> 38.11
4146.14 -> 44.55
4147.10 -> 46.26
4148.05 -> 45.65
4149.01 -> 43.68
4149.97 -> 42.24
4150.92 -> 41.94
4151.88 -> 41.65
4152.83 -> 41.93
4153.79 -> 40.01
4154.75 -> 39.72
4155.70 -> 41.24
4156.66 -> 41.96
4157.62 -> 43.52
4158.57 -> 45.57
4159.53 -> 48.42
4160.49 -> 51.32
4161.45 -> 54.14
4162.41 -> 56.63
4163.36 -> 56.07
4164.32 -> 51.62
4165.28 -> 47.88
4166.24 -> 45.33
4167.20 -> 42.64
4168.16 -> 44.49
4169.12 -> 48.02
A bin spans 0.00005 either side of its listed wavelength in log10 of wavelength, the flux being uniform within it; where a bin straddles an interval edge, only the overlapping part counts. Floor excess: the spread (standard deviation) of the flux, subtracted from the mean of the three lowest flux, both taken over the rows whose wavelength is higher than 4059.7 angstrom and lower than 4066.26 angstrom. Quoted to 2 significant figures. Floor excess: 19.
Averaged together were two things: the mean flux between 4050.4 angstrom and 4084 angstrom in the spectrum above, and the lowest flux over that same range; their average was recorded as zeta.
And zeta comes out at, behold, 33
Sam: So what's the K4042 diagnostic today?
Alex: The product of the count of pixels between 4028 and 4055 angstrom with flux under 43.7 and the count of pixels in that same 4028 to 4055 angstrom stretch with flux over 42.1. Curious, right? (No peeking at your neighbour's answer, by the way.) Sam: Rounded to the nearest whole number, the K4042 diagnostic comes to 208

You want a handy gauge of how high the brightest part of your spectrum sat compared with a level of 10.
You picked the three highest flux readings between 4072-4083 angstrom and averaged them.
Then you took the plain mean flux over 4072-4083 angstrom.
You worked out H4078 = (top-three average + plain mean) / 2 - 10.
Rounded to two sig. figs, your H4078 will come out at 38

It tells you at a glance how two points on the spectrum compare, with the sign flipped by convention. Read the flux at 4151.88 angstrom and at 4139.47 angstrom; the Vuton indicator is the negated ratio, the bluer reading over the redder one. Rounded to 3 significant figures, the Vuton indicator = -1.28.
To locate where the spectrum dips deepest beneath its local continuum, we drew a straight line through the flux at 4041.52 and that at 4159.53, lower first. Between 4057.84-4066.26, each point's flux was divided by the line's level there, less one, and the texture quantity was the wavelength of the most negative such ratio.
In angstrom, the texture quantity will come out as 4063.91 angstrom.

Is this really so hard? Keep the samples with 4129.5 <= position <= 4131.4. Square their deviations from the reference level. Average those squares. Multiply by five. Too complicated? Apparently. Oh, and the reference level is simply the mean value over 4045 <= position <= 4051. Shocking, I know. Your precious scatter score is 312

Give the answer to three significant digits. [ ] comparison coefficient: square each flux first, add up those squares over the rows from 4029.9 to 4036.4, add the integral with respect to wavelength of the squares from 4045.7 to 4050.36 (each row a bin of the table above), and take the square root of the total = 115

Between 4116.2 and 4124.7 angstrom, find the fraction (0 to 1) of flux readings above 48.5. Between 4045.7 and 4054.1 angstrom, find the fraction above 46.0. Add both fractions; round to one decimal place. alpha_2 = 1.3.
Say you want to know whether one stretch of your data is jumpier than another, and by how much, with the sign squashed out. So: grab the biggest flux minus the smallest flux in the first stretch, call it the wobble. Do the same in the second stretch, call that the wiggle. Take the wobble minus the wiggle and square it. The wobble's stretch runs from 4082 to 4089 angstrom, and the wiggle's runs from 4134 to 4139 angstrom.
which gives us 62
